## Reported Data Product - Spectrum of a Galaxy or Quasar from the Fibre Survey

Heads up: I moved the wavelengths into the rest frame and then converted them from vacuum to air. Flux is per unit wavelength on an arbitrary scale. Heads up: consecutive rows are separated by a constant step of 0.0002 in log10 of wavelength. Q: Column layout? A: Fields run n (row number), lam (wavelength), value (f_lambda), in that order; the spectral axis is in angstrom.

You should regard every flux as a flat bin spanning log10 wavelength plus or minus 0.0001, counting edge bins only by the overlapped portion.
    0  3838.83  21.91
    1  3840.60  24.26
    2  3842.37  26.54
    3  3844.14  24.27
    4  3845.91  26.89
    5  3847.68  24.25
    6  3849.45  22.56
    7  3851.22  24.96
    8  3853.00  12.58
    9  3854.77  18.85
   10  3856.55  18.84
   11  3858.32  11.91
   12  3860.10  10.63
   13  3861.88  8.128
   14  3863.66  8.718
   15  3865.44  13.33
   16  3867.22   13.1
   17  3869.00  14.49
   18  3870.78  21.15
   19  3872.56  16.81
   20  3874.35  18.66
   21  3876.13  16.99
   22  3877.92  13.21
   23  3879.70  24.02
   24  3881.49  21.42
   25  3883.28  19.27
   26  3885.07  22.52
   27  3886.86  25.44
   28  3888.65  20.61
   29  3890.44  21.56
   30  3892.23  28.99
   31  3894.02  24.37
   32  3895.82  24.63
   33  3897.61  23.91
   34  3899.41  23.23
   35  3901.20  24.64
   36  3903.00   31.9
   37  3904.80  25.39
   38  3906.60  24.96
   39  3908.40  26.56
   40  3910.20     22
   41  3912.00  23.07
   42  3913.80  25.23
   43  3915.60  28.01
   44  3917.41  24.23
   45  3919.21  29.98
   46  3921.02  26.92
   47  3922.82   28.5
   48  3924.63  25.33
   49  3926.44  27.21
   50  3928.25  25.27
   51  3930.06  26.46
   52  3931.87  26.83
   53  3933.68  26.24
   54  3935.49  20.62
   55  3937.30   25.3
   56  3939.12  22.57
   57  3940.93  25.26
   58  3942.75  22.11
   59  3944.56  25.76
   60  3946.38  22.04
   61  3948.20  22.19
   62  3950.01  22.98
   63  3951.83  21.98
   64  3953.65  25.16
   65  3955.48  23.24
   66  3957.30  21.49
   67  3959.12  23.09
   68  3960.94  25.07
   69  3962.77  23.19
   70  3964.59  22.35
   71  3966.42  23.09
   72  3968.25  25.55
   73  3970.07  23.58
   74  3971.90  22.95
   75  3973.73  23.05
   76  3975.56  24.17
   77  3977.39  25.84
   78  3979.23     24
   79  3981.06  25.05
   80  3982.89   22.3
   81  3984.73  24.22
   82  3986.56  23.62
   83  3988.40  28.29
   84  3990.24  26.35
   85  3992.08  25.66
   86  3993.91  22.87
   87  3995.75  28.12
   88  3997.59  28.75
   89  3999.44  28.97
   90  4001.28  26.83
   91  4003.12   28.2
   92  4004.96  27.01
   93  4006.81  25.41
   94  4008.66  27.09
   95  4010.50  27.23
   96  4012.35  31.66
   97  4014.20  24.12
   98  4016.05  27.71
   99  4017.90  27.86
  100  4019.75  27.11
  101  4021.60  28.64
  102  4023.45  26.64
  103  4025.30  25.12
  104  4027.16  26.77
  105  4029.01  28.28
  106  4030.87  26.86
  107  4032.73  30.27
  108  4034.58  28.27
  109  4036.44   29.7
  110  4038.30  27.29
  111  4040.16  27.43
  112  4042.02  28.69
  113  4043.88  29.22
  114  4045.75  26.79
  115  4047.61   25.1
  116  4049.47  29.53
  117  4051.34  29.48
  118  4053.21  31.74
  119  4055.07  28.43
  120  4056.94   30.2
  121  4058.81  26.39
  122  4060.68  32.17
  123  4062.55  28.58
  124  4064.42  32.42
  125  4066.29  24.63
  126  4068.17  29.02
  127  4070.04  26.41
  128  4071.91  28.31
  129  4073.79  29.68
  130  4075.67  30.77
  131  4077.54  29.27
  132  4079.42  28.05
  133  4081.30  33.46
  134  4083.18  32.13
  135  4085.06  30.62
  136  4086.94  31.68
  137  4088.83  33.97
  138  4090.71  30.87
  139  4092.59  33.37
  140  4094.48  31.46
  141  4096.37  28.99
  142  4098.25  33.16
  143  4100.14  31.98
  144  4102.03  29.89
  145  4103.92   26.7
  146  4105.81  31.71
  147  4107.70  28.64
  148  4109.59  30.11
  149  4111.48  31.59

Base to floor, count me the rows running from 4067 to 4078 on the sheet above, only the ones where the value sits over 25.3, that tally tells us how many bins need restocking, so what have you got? 6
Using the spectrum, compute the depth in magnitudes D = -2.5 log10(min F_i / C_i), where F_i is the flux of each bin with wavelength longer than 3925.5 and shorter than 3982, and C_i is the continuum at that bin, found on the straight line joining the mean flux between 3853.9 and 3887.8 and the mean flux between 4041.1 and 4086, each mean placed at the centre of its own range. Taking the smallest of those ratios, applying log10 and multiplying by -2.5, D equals 0.041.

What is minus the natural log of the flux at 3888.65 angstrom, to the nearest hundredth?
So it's -3.03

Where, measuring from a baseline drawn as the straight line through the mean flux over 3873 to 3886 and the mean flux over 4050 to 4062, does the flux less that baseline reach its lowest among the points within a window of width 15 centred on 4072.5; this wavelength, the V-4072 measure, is 4066.29 angstrom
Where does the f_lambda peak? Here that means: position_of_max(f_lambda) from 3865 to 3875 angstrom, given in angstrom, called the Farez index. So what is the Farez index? 3870.78 angstrom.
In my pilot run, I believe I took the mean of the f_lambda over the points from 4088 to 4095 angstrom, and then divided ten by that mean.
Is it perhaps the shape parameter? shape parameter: 0.308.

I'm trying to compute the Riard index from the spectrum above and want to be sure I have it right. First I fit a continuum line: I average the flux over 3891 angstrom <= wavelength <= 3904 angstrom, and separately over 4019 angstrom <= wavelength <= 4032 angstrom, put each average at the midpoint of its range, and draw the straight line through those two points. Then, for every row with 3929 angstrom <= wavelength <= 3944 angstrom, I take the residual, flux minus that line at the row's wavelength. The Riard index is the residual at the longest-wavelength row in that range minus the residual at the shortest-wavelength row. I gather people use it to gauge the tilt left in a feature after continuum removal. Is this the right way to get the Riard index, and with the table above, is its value -4.5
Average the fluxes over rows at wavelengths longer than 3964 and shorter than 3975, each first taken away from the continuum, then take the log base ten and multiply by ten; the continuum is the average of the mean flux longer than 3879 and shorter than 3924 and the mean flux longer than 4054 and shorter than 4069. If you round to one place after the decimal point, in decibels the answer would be 5.4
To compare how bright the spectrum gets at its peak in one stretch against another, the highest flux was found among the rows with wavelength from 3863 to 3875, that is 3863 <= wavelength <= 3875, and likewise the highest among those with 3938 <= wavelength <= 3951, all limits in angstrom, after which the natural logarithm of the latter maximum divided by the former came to 0.20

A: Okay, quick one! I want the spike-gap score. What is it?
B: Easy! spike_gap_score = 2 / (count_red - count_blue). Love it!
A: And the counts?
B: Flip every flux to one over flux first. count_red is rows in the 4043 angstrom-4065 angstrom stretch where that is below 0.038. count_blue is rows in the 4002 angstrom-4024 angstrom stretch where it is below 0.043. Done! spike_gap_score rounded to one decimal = -2.0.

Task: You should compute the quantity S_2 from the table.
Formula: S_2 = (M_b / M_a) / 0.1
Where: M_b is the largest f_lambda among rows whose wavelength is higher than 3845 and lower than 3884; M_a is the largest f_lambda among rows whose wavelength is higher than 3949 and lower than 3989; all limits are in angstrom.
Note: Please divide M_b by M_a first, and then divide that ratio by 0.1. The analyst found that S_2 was 9.51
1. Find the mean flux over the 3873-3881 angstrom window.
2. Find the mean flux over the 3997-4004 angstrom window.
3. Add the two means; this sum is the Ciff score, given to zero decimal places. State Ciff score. 46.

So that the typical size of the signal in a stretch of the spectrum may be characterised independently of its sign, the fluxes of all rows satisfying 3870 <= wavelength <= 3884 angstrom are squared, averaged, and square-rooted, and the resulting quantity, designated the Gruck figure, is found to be 19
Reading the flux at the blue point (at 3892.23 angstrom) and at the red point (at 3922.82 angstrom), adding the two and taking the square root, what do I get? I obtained 7.6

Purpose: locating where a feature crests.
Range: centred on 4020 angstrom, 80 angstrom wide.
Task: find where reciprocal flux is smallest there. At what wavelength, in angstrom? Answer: 4053.21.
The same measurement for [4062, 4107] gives 4088.83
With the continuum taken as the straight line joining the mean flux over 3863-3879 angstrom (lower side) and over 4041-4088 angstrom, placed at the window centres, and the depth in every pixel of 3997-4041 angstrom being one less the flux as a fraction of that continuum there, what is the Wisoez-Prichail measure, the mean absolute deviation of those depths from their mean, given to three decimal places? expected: 0.055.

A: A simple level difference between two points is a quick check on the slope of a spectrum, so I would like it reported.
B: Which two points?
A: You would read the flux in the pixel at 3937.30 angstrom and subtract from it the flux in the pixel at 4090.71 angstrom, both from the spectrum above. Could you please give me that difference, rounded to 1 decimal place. -5.6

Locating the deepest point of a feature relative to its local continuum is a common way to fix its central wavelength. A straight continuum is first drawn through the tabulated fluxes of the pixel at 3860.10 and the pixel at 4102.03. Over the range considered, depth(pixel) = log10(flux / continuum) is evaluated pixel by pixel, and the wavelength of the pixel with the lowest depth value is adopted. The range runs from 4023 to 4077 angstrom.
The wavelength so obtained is 4066.29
